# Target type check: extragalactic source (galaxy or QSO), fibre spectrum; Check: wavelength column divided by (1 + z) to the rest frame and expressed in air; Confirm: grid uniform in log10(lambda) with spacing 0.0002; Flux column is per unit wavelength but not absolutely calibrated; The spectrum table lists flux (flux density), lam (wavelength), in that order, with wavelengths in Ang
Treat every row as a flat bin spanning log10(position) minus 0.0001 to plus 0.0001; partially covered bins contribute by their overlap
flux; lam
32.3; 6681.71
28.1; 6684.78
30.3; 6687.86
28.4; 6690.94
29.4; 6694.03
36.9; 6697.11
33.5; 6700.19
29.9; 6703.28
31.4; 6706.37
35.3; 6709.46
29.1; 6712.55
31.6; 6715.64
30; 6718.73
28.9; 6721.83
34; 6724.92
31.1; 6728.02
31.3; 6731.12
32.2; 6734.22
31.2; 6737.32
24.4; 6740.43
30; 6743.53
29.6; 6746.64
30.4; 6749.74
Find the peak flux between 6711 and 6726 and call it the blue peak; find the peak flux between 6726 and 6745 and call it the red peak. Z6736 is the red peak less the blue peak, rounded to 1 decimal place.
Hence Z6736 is -1.8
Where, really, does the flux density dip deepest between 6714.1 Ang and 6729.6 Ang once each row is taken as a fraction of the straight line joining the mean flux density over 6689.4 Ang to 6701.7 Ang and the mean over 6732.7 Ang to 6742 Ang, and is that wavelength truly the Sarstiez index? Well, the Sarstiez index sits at 6721.83 Ang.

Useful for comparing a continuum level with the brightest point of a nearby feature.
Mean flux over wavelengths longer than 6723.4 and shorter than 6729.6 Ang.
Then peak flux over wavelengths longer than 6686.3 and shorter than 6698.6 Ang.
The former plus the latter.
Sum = 69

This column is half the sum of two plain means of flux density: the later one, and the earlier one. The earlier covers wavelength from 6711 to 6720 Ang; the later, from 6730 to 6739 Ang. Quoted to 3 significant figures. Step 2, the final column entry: 30.9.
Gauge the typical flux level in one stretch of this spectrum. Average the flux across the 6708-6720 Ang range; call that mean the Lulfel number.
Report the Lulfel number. 31.5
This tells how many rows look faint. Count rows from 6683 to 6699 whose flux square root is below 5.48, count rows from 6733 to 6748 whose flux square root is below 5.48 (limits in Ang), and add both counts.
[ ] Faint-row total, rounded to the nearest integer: 6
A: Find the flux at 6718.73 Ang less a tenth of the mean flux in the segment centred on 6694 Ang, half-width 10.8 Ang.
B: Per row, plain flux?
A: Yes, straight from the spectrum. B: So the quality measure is 26.9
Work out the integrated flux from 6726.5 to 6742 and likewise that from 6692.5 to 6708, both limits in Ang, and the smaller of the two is 466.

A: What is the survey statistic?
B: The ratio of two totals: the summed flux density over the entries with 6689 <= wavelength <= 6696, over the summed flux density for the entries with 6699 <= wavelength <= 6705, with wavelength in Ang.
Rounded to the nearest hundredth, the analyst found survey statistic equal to 0.91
